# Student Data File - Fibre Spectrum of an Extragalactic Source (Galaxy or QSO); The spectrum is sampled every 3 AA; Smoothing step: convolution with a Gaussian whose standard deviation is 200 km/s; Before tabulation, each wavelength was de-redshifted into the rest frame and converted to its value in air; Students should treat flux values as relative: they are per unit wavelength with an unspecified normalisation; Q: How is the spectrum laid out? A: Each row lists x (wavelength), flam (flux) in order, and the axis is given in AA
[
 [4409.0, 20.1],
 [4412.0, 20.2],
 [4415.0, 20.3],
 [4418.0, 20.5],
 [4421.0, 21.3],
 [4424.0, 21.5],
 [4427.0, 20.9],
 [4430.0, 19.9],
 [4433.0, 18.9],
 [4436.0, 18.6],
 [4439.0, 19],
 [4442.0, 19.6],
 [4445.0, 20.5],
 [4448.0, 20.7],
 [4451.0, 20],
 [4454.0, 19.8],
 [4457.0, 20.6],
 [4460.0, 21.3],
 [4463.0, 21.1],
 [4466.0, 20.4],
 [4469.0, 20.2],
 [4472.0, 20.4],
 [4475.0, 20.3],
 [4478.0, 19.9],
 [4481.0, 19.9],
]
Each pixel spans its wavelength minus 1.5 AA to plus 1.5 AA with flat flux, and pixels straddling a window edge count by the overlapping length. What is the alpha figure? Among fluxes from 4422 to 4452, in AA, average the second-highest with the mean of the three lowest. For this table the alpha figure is 19.9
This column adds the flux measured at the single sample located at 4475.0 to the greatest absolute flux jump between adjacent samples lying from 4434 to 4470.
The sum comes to 21.2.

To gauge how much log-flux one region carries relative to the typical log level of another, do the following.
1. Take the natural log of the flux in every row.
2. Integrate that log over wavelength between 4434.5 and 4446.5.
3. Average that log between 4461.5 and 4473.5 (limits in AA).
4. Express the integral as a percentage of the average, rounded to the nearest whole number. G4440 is 1178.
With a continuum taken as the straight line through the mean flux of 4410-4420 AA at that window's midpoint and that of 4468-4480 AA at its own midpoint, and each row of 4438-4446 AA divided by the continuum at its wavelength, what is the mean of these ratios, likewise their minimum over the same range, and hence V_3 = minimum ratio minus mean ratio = -0.035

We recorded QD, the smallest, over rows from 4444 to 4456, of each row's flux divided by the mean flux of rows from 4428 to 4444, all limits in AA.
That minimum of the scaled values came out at 1.03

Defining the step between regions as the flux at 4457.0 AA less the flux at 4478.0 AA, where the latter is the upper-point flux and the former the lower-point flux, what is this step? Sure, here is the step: 0.7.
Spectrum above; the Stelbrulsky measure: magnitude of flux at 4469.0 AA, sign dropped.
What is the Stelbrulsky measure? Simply 20.2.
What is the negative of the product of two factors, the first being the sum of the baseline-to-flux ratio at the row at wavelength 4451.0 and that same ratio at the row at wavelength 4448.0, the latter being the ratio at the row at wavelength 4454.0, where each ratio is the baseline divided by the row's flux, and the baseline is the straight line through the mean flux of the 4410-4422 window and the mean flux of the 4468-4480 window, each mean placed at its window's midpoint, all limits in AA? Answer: -2.05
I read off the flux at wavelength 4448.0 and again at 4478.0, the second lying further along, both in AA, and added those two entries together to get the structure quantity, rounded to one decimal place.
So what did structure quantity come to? 40.6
